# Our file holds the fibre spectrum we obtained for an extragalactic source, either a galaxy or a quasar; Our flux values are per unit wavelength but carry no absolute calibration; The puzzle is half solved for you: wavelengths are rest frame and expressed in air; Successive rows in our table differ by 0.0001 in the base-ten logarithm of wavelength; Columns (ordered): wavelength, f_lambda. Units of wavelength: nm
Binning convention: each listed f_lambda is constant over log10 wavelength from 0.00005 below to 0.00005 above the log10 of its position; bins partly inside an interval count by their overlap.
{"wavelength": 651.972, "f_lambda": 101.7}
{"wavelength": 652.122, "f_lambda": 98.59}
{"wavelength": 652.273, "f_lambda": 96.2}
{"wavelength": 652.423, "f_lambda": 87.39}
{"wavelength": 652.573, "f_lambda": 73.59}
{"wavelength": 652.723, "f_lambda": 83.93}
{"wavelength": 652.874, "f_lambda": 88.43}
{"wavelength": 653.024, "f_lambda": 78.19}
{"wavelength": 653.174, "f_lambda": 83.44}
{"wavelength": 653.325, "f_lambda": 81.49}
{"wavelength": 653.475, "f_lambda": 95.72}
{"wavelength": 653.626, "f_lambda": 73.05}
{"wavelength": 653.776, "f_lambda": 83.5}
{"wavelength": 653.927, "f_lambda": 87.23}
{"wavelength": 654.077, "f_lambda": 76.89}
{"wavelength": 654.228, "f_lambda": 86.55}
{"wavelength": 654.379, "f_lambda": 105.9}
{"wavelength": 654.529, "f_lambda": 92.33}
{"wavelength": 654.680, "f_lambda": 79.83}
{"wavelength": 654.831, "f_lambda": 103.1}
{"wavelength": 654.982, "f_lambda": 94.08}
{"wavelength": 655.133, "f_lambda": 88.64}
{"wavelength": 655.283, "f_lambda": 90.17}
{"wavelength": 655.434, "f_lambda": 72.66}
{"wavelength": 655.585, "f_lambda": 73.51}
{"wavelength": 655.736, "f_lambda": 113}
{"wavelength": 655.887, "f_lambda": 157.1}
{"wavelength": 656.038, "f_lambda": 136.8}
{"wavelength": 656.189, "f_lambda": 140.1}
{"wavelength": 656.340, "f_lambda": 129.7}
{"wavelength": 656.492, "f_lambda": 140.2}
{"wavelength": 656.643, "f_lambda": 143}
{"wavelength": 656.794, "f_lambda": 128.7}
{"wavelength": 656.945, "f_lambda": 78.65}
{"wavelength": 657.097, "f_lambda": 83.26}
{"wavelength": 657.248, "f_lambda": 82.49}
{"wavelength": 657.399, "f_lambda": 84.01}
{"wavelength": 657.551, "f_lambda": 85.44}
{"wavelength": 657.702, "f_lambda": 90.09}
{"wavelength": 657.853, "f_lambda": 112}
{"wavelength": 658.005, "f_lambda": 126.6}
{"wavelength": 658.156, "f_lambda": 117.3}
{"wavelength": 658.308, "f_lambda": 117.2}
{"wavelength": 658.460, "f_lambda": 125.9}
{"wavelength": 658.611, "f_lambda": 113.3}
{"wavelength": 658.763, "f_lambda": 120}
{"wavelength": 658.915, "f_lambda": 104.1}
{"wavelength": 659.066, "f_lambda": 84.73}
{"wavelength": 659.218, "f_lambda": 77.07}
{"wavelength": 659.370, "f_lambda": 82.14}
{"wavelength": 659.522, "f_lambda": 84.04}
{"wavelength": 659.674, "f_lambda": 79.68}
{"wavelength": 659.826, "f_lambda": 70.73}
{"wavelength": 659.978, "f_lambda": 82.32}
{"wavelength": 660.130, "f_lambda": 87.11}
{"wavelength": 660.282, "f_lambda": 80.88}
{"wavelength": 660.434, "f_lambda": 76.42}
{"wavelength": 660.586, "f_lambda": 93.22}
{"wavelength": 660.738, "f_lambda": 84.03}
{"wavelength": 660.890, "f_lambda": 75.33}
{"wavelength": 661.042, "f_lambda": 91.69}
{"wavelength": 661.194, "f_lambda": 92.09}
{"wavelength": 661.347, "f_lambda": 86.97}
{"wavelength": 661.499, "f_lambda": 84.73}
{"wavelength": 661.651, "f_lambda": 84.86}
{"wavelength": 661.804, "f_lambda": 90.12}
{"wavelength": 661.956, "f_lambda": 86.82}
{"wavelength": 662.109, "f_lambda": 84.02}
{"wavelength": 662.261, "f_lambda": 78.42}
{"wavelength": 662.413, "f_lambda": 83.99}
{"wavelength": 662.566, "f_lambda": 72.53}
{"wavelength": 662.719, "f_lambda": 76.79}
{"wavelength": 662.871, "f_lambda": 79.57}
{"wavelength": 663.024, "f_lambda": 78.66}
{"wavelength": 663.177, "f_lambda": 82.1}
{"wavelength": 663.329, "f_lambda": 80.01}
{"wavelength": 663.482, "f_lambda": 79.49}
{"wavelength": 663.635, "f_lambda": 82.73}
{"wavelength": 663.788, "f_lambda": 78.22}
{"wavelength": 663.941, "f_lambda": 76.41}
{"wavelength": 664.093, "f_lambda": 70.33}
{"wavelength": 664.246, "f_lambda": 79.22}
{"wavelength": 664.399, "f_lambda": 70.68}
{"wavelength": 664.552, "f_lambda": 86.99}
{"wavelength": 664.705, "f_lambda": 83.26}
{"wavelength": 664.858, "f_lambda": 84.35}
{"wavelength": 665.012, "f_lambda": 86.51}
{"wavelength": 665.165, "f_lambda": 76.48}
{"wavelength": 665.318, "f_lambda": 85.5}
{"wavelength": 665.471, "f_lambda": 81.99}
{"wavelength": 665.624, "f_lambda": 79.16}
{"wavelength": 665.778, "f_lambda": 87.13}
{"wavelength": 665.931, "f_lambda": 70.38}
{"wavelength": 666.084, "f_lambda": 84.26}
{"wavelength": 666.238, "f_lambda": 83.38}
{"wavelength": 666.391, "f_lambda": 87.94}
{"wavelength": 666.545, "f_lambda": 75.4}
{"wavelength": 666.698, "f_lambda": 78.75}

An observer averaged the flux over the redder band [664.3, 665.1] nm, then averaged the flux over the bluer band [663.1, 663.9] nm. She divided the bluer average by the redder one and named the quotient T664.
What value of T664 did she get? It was 0.98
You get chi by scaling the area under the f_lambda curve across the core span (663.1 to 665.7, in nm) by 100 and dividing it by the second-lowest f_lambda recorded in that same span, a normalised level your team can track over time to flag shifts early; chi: 295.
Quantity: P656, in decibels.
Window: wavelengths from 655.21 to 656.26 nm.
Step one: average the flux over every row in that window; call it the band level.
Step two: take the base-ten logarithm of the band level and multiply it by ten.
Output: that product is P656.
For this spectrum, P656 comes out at 20.5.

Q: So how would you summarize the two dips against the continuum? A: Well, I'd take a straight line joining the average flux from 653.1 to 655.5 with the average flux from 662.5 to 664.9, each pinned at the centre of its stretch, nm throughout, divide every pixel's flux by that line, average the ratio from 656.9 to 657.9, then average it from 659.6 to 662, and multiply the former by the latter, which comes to 1.1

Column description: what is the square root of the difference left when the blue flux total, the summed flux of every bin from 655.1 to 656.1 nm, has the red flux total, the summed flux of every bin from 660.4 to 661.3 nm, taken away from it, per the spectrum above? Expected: 15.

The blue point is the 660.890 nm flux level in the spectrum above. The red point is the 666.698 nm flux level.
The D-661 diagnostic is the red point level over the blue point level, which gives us 1.05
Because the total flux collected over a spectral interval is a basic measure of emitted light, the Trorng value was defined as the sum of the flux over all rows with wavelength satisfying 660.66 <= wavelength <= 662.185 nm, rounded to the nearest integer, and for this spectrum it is 861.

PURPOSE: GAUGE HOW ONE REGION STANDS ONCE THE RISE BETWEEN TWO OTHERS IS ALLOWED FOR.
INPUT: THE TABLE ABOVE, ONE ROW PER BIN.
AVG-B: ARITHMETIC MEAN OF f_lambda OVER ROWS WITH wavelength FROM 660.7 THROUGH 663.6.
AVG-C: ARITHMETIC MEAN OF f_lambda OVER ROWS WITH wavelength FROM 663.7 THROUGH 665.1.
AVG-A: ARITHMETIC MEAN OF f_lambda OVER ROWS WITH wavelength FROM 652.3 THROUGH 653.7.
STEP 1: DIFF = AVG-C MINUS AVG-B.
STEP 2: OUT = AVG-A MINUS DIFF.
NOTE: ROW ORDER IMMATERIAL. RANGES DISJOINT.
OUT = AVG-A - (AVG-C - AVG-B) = 86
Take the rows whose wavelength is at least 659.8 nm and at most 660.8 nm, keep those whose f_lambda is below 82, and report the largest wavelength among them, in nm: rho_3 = 660.434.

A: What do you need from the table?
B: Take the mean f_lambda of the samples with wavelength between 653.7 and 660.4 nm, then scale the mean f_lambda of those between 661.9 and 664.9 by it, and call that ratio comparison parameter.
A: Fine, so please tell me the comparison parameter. 0.80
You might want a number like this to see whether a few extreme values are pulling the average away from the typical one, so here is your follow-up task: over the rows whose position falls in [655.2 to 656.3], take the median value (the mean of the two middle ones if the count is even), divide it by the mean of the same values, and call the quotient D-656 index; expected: 1.01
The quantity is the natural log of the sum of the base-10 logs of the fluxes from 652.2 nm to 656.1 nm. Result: 3.93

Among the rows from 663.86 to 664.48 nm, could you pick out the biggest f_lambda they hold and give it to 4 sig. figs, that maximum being 79.22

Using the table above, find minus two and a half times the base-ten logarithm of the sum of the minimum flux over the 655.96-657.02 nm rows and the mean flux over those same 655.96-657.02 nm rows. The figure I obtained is -5.79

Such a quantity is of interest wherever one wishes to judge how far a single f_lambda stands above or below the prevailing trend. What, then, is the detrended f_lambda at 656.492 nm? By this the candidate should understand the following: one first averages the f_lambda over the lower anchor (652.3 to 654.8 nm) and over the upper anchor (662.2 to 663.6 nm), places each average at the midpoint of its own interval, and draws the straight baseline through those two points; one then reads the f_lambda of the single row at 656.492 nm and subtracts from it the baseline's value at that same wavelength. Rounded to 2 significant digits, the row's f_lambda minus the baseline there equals 57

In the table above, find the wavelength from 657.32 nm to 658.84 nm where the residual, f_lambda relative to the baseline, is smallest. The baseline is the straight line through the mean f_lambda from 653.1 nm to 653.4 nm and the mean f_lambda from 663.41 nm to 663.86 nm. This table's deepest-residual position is 657.399 nm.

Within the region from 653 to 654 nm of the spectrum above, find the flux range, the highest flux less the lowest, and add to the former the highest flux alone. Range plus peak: 118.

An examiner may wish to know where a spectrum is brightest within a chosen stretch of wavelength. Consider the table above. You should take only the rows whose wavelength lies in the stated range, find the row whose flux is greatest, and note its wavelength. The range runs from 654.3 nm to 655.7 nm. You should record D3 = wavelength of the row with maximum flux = 654.379 nm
